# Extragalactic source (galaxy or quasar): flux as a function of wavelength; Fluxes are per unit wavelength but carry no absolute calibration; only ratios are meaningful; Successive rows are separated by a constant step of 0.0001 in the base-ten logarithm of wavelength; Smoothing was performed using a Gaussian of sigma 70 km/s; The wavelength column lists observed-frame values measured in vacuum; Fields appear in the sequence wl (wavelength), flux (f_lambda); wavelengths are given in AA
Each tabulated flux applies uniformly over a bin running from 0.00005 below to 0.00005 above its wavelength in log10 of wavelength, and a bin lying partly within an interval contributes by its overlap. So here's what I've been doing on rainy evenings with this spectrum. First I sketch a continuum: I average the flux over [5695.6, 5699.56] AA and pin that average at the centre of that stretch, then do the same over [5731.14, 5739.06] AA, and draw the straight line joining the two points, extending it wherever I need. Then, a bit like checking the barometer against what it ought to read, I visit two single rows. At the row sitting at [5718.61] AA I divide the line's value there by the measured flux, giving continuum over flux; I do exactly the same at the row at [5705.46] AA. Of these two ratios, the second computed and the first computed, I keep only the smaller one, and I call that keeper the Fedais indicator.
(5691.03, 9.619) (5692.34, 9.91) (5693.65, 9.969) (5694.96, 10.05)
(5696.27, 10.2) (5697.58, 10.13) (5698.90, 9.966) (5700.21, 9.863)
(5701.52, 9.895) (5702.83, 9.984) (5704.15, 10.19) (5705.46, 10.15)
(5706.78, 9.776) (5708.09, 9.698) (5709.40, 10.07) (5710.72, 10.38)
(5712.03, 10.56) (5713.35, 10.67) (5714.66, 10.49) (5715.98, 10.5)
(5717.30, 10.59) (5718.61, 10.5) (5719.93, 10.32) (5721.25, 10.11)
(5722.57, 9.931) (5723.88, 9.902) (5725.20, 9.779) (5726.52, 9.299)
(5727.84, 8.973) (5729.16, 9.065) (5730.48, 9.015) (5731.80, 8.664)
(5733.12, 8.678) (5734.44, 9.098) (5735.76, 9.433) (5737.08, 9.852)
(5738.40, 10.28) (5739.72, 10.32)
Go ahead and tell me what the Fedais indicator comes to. 0.92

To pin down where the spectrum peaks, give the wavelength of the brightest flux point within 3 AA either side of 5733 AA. 5735.76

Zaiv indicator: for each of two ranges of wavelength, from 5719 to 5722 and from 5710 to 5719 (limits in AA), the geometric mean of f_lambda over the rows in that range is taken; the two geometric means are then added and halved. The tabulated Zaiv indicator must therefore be 10.4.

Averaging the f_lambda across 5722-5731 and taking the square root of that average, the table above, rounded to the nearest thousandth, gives 3.070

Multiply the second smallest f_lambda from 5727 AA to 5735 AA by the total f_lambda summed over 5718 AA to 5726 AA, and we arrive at 525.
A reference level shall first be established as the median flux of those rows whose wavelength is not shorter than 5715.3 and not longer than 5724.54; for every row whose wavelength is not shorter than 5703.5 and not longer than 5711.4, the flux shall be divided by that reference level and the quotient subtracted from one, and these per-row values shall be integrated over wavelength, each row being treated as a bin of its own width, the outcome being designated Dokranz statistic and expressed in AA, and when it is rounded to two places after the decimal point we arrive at 0.21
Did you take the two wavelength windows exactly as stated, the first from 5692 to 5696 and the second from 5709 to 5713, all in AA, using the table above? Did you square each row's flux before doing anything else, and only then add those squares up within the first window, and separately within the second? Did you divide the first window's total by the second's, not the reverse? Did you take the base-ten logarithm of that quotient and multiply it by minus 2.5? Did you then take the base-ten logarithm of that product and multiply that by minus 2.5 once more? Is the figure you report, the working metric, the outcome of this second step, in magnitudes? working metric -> 2.8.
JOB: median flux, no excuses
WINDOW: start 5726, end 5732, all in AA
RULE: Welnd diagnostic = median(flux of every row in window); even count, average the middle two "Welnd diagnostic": 9.0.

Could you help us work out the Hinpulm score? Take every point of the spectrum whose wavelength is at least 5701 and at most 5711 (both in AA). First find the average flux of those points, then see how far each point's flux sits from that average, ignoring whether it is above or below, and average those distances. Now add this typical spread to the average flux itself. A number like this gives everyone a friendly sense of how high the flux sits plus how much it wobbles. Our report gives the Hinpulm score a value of 10.2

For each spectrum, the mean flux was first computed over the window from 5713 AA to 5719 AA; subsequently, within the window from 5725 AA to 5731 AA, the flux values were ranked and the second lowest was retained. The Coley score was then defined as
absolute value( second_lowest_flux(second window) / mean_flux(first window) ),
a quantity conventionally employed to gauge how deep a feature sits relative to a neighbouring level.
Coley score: 0.85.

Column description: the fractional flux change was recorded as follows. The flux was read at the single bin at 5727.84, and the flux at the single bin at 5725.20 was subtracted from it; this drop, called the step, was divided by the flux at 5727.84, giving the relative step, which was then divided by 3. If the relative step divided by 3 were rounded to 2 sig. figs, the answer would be -0.030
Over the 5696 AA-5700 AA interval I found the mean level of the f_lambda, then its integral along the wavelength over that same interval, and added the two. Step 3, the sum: 50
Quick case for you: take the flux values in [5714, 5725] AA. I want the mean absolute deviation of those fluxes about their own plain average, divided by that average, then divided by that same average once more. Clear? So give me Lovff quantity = 0.0022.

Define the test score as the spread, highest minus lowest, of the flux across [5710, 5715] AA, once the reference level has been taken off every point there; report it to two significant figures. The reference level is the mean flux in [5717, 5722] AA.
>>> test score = 0.29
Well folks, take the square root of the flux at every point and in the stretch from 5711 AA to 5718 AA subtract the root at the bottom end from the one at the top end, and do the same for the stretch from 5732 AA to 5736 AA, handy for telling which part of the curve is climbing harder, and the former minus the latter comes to -0.12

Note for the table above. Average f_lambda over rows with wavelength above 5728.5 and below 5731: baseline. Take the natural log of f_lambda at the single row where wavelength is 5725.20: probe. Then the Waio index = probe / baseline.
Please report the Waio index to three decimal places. 0.252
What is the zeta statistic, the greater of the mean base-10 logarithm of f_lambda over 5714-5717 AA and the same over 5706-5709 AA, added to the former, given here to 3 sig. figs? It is 2.04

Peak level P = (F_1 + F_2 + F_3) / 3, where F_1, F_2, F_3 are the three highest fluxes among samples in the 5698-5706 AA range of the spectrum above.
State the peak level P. 10.1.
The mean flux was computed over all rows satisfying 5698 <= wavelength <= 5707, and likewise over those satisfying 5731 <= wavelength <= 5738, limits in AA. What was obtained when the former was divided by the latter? 1.09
